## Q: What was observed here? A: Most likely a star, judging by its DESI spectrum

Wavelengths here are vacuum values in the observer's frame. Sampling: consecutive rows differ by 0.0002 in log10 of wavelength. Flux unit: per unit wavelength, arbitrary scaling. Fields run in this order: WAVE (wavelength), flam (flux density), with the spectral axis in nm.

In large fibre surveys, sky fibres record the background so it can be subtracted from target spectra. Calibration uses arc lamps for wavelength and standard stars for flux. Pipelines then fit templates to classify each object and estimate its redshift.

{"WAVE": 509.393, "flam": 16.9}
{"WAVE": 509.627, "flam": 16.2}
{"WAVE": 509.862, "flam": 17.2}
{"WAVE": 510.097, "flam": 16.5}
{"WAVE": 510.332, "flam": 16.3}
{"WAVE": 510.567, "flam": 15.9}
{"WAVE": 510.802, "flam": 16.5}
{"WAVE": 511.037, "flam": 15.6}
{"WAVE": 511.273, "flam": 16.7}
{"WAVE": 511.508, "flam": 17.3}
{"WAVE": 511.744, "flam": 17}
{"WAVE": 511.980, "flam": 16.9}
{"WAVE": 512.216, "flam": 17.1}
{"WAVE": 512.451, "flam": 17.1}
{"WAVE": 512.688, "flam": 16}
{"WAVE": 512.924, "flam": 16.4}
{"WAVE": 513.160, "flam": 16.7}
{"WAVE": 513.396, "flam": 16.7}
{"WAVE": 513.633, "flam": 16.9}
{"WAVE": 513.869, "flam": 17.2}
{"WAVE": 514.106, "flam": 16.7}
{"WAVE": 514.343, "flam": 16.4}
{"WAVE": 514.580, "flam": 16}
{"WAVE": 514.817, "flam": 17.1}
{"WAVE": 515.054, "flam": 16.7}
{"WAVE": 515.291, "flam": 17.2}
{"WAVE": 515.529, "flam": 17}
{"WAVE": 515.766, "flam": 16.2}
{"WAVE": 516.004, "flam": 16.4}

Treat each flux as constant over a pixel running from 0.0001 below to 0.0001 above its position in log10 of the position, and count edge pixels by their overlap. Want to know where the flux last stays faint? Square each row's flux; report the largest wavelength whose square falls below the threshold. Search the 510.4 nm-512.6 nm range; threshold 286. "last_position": 511.980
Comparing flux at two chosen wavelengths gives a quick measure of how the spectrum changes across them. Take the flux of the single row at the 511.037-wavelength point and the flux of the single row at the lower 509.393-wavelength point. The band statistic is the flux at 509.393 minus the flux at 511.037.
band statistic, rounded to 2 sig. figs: 1.3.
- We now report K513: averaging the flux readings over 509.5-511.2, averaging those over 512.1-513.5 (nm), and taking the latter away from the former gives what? -0.35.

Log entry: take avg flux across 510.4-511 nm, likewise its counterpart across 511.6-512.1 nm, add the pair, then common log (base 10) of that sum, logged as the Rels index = 1.520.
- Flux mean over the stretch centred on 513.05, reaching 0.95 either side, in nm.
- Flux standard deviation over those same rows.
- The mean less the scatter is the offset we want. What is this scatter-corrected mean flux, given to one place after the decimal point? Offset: 16.4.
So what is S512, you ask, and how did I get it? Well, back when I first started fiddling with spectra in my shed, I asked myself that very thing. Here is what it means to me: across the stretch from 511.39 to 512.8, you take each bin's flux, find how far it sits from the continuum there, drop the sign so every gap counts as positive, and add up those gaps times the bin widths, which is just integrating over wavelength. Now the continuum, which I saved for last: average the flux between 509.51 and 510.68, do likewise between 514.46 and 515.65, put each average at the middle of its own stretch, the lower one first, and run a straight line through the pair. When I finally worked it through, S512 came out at 0.75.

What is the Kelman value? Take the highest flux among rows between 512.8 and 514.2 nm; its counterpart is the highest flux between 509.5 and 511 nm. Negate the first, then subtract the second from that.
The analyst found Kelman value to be -34.40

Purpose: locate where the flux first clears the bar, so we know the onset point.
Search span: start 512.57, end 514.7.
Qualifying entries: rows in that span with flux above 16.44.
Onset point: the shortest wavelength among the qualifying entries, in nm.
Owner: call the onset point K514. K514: 513.160 nm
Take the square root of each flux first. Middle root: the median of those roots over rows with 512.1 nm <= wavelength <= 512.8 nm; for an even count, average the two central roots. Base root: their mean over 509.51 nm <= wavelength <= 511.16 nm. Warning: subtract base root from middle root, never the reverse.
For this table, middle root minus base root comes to 0.10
